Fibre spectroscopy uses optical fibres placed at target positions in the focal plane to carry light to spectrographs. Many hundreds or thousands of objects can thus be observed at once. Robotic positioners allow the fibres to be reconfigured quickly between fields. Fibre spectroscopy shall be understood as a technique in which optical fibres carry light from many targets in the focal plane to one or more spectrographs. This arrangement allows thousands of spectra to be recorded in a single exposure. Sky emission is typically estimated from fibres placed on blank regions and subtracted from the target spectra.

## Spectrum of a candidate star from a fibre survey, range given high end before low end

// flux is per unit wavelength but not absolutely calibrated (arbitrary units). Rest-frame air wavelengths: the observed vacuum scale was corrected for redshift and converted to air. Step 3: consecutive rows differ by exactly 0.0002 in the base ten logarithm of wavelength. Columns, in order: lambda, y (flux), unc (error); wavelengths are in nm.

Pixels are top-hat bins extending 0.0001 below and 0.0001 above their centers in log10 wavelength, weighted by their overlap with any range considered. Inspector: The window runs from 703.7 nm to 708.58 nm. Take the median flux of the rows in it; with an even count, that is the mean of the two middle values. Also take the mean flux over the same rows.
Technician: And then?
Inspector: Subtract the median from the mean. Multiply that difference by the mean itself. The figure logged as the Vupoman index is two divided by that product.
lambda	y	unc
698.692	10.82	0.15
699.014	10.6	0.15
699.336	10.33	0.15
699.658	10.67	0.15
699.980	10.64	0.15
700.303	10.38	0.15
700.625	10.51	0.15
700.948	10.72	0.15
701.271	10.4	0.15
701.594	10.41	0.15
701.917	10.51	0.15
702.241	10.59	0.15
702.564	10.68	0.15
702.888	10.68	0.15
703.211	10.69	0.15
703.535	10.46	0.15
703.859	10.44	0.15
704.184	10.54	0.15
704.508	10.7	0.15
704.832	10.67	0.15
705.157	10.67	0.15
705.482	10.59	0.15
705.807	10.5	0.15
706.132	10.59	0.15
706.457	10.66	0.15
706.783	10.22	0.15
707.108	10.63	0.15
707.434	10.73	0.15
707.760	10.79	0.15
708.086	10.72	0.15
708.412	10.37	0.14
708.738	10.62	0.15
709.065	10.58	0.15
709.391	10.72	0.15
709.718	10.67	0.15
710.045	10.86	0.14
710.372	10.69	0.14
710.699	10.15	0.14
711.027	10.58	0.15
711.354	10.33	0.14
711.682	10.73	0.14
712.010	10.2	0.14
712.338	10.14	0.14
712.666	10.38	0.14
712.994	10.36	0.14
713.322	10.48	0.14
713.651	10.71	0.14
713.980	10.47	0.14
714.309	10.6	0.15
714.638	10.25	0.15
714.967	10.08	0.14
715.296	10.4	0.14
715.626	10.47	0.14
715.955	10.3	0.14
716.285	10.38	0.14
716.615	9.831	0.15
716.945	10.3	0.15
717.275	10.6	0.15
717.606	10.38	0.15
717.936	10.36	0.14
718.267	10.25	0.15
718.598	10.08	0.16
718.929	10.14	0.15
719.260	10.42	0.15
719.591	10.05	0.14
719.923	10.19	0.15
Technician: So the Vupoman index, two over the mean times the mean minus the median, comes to -4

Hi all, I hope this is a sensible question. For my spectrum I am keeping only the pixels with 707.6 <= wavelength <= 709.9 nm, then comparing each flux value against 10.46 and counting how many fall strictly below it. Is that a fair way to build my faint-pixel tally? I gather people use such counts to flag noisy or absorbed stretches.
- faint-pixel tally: 1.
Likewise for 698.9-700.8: 2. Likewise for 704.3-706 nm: 0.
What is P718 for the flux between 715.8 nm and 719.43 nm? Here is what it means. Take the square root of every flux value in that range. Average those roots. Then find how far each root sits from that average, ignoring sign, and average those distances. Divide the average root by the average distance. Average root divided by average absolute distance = 140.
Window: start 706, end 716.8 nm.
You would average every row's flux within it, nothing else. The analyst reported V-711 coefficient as 10.5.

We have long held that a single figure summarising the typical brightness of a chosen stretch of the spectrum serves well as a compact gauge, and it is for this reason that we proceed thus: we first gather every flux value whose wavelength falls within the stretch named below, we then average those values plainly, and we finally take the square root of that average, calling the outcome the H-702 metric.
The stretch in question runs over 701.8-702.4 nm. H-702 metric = 3.25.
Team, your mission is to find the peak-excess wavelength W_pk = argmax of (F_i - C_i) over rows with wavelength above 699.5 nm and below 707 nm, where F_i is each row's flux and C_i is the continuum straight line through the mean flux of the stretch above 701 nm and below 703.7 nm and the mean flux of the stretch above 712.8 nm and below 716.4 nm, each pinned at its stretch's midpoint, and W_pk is 704.508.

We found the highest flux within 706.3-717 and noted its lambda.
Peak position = 710.045 nm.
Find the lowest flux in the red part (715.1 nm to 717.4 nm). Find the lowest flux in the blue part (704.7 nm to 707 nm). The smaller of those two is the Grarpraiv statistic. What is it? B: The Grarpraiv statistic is 9.8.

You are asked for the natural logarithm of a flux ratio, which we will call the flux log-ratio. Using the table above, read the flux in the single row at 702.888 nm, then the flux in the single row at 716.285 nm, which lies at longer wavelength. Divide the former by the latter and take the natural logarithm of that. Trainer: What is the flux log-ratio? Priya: 0.028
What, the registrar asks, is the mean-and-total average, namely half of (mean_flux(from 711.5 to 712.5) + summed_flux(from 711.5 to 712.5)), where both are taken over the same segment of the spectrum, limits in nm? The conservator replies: 20.7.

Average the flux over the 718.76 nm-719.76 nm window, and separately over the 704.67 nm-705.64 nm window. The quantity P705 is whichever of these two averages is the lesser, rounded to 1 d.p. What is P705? 10.2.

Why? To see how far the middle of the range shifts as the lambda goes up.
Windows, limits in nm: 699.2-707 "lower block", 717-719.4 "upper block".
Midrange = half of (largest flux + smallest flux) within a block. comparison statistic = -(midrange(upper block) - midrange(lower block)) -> 0.13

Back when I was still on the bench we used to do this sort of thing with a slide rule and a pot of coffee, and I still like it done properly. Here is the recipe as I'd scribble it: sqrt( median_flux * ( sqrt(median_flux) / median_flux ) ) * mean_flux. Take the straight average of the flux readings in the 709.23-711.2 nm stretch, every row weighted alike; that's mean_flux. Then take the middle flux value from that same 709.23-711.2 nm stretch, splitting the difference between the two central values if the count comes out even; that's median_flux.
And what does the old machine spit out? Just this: 19.2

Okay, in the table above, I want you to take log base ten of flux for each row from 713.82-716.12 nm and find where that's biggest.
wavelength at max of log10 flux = 714.309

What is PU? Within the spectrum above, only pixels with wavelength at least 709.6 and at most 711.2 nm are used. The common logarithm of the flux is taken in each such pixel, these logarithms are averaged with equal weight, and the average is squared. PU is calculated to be 1.05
